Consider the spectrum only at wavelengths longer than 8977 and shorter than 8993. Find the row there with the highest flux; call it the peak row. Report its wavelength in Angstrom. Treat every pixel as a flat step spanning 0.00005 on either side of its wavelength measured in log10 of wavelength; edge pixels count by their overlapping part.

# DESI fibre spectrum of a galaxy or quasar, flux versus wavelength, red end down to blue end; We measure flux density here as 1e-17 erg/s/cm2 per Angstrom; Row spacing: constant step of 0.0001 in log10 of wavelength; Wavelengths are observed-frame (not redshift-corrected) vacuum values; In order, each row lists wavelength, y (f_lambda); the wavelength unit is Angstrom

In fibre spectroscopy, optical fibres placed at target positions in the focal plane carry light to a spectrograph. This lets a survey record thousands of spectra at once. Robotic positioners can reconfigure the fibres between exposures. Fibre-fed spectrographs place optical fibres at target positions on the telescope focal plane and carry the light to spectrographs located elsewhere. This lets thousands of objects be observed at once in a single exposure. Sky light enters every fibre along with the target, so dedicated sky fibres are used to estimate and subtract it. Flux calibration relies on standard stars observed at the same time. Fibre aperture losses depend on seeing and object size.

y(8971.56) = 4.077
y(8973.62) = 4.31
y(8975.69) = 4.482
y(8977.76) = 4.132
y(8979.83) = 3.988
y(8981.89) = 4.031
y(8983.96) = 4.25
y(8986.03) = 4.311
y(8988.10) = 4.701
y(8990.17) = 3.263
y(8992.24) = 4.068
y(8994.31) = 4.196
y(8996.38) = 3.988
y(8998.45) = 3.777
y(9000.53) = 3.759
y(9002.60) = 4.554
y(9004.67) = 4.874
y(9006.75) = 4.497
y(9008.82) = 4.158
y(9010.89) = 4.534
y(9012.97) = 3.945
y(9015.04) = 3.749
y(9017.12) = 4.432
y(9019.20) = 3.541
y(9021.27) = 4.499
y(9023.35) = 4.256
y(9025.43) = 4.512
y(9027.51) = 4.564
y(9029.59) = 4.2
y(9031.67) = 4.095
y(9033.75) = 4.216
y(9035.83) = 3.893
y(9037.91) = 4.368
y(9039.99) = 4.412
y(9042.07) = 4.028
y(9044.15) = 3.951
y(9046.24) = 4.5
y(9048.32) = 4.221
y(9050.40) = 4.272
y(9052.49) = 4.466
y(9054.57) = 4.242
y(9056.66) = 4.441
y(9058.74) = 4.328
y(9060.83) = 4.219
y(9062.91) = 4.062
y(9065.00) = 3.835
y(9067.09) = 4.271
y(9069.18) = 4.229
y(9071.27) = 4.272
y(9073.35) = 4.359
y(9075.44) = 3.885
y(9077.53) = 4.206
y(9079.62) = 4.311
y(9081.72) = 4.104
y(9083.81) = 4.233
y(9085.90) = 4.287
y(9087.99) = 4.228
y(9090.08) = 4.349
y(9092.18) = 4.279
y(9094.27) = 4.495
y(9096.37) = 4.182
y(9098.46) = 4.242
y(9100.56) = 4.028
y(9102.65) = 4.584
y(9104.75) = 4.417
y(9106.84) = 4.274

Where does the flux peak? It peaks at 8988.10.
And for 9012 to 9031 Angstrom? 9027.51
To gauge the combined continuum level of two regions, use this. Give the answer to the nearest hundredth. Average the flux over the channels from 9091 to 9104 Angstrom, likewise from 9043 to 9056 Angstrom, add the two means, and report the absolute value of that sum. 8.58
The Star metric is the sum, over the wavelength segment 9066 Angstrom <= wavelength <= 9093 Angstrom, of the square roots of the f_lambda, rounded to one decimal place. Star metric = 26.7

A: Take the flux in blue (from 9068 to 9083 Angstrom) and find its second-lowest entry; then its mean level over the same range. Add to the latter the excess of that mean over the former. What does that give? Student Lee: 4.29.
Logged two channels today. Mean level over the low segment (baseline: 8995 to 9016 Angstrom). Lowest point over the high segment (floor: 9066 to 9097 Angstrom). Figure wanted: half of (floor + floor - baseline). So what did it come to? 1.79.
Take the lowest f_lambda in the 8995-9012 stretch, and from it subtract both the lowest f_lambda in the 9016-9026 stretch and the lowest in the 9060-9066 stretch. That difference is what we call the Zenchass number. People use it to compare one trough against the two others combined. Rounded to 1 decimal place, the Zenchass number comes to -3.6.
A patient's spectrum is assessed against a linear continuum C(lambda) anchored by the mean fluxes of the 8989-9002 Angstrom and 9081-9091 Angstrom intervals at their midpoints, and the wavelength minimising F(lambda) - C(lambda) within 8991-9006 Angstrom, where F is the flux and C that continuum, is 9000.53 Angstrom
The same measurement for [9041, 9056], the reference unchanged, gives 9044.15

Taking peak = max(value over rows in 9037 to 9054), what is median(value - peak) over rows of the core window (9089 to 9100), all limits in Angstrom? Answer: -0.22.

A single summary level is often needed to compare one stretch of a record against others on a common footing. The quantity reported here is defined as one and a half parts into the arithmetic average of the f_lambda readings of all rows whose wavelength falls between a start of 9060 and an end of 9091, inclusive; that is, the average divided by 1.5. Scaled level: 2.793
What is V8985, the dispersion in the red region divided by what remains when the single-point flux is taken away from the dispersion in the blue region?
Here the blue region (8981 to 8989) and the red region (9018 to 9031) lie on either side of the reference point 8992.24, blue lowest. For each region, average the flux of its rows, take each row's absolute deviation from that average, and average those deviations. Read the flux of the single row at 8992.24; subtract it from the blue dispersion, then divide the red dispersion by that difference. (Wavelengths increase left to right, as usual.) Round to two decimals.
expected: -0.07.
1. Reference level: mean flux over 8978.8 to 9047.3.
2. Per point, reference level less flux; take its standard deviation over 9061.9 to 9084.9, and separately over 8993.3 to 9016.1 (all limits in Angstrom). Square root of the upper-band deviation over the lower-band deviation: 0.67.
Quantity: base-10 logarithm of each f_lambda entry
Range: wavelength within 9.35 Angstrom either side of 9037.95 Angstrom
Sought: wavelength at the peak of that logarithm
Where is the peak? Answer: 9046.24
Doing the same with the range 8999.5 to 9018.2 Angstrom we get 9004.67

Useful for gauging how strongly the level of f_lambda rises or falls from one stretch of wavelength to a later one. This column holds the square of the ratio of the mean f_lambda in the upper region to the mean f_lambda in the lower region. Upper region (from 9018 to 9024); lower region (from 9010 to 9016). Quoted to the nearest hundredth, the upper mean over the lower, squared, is 1.01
